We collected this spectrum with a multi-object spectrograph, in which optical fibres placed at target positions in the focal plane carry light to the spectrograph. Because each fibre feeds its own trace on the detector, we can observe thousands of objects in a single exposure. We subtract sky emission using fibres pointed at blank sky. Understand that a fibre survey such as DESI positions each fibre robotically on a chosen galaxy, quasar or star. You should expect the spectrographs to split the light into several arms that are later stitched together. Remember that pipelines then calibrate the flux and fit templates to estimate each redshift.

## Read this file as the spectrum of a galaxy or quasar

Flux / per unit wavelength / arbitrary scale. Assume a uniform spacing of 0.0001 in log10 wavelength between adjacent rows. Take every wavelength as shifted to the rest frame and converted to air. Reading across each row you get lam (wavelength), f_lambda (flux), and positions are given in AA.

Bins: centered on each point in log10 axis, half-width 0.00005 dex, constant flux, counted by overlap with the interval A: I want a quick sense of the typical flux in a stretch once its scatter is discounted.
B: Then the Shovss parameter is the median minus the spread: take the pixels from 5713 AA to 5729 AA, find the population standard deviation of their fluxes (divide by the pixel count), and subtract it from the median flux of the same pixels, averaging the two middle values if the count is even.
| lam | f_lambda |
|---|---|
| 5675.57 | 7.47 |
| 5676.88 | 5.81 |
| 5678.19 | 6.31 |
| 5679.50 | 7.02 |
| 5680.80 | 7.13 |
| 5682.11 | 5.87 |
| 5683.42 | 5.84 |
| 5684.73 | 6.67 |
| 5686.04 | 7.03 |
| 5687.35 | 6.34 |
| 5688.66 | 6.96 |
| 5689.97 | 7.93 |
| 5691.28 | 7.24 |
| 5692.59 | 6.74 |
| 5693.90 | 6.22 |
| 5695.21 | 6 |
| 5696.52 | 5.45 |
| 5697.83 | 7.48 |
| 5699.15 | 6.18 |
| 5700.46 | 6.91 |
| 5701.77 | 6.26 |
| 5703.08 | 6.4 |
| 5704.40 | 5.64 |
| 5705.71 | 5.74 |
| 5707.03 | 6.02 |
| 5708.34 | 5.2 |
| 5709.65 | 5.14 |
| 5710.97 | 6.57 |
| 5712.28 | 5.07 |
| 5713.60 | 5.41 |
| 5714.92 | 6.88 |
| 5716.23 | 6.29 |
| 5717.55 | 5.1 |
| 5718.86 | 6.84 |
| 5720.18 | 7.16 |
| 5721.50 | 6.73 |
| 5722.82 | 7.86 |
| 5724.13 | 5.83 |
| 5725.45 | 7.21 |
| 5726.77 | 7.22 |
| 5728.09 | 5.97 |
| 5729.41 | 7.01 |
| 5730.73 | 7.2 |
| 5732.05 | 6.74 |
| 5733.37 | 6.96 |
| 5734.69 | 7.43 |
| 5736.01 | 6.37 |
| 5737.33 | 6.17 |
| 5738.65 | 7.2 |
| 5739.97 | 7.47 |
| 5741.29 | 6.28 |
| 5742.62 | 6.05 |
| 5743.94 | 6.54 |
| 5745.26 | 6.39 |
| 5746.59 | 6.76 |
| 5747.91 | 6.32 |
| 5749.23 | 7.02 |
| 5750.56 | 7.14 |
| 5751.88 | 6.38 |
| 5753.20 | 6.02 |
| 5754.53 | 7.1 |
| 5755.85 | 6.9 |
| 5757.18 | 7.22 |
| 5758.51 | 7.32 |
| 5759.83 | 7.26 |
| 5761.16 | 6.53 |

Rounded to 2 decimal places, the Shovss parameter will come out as 5.99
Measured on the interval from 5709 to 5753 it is 6.04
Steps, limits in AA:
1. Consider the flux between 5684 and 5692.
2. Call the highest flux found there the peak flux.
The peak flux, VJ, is 7.93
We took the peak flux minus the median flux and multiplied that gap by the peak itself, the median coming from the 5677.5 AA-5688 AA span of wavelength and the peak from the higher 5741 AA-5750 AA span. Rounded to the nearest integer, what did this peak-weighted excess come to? 4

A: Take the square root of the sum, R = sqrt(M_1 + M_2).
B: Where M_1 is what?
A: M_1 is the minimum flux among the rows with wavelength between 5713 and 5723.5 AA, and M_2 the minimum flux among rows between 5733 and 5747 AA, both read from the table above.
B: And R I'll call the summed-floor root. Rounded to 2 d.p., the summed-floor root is 3.34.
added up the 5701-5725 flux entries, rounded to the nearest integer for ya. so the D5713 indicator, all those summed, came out 110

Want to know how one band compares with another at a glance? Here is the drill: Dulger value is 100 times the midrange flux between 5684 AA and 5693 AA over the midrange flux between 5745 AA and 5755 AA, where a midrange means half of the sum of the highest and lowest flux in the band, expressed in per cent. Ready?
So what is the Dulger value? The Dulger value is 108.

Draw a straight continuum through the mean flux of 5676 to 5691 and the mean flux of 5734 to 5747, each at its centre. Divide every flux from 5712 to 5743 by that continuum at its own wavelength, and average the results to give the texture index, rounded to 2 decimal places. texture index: 0.99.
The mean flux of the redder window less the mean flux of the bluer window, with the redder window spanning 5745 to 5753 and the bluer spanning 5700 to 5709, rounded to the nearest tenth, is 0.6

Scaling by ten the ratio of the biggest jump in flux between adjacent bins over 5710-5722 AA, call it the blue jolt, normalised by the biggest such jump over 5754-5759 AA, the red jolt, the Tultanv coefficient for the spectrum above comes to 54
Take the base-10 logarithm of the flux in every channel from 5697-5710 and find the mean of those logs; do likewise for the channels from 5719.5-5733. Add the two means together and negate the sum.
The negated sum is -1.62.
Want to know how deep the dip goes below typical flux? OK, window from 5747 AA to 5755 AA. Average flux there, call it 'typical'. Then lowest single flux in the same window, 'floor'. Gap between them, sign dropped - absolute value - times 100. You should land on 64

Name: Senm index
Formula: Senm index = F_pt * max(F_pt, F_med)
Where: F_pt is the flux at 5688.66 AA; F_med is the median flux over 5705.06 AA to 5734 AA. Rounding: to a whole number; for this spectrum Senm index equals 48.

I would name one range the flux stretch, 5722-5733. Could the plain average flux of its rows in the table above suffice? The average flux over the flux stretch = 6.88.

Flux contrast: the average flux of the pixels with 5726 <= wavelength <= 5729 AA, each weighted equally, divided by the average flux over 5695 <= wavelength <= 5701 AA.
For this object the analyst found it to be 1.03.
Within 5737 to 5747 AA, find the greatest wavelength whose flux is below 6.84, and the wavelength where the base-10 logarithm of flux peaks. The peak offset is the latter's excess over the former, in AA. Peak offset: -6.6 AA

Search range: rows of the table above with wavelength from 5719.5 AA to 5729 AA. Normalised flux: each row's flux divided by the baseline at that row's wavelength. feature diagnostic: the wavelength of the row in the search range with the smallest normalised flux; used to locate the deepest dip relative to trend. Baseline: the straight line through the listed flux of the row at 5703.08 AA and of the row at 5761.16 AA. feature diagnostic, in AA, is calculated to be 5724.13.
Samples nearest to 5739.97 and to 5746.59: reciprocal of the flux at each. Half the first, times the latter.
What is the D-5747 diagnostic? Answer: 0.0099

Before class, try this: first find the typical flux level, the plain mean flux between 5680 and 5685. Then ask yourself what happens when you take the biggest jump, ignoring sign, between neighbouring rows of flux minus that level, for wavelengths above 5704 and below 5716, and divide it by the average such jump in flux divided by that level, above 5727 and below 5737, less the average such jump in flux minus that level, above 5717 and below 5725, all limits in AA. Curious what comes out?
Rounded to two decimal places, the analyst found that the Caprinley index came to -1.44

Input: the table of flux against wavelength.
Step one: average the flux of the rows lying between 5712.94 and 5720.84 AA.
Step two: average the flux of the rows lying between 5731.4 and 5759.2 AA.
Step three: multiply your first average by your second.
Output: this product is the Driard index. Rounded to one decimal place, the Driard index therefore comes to 42.4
